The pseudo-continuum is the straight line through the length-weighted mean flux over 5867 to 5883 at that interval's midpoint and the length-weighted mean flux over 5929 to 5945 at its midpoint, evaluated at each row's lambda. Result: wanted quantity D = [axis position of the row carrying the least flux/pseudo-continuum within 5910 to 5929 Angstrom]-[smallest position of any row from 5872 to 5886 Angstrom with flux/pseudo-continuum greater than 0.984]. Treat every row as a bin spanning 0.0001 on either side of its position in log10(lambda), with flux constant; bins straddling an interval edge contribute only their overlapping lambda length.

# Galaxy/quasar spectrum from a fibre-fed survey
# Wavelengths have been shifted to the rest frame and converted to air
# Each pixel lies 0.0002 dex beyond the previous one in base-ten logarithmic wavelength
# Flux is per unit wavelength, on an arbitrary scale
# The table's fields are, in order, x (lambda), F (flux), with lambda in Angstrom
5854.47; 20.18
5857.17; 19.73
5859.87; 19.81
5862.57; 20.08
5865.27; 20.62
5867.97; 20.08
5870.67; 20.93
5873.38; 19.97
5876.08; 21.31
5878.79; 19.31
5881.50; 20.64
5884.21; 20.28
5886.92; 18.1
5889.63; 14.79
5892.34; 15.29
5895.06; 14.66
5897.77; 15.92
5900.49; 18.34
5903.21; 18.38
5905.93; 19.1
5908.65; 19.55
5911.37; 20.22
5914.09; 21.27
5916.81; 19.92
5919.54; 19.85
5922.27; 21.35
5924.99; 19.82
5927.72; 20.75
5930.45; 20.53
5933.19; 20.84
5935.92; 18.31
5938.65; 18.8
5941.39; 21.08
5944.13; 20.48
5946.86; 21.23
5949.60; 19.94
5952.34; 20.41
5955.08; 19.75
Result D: 43.5 Angstrom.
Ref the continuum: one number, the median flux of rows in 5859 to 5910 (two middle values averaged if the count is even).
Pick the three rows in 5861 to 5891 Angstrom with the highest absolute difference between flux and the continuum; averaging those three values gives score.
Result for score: 2.7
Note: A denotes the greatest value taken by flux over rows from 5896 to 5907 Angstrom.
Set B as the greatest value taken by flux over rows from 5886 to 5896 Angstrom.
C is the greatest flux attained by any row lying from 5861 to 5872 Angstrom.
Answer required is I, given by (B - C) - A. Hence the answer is -21.9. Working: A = 19.1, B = 18.1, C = 20.93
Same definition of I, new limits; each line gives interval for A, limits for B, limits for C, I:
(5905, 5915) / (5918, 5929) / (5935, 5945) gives -21.0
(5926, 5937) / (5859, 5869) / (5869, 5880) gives -21.5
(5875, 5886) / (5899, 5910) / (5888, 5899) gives -17.7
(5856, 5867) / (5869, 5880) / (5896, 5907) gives -18.4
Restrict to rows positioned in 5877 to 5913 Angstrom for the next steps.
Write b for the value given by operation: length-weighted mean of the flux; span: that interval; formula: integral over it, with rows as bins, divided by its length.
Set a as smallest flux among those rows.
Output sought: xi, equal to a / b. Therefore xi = 0.81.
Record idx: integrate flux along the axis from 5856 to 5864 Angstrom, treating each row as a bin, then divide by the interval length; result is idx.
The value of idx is 19.9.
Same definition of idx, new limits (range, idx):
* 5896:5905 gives 17.5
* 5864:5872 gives 20.6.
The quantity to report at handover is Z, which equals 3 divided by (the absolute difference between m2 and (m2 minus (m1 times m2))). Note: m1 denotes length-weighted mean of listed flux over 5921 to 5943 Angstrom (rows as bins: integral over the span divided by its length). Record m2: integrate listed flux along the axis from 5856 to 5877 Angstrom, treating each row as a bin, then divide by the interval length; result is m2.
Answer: 0.0073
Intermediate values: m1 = 20.2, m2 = 20.3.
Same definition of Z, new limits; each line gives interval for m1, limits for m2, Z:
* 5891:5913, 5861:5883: 0.0083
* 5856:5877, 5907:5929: 0.0073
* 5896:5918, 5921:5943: 0.0078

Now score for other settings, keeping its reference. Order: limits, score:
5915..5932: 1.3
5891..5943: 4.3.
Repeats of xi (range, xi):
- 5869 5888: 0.90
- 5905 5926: 0.95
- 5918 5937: 0.91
